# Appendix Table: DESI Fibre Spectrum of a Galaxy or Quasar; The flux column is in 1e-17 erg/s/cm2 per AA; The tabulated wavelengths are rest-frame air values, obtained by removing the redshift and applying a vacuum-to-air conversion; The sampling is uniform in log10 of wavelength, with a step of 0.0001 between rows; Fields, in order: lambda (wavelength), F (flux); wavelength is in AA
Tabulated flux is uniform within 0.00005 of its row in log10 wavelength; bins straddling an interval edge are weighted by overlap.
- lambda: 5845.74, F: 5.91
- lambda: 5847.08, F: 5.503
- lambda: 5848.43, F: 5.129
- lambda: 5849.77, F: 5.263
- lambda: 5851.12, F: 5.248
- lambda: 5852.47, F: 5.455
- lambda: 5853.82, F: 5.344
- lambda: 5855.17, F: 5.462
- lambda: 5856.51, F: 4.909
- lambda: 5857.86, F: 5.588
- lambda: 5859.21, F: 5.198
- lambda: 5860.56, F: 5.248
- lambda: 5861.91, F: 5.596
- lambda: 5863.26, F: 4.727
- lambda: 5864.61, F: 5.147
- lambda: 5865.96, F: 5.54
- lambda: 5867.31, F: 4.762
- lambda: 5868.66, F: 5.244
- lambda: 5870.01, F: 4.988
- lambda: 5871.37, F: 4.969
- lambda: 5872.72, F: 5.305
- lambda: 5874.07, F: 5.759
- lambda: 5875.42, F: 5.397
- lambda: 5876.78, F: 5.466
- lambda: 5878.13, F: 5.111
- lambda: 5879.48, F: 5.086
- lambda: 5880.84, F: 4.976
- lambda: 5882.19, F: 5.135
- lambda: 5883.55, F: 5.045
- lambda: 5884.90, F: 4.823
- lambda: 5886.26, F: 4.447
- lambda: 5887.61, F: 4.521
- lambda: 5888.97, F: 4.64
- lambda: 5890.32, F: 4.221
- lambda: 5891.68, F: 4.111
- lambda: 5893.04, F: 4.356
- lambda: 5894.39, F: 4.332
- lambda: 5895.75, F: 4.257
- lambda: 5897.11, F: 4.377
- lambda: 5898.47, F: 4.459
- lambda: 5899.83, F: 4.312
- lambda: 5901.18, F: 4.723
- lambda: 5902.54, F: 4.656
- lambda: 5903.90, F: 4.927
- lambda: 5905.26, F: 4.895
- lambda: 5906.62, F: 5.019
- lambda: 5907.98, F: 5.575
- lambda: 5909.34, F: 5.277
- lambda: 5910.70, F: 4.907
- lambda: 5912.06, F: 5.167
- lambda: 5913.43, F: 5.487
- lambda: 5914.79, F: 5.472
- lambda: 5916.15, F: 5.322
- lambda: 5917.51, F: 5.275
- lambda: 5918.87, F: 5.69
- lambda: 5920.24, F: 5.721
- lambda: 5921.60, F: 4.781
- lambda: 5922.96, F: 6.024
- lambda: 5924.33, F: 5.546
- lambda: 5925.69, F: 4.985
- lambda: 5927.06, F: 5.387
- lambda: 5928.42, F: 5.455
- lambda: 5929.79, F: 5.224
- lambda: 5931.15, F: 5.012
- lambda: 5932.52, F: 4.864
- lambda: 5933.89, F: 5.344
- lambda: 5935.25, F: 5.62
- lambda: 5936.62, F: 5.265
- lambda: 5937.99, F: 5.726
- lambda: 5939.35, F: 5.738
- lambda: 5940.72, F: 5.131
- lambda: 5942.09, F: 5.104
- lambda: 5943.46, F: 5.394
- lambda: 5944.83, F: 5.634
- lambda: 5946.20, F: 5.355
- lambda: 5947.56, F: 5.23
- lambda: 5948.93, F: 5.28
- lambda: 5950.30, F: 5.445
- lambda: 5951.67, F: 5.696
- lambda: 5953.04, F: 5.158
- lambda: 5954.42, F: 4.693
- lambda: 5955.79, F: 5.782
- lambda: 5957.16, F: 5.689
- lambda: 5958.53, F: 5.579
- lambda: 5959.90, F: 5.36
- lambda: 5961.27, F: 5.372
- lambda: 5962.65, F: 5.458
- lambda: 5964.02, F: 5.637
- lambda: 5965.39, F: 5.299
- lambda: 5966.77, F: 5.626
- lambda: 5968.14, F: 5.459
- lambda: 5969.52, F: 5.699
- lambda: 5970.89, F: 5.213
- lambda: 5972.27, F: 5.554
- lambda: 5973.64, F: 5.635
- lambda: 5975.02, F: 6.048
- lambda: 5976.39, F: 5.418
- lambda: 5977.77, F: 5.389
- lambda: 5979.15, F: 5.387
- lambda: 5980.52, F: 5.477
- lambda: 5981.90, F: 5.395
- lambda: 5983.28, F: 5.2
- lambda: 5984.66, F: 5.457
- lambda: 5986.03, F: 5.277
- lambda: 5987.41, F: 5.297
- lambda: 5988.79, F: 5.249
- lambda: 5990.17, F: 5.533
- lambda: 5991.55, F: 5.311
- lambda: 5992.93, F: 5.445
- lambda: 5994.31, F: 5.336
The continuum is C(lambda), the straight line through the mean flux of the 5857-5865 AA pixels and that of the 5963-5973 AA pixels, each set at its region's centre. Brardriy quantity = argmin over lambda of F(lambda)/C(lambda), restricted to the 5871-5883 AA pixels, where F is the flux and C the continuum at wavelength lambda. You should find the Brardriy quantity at 5880.84 AA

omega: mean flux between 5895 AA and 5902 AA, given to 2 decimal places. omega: 4.43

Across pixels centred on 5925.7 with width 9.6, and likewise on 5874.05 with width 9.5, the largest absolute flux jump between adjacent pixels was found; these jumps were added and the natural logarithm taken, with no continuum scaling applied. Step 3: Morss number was 0.5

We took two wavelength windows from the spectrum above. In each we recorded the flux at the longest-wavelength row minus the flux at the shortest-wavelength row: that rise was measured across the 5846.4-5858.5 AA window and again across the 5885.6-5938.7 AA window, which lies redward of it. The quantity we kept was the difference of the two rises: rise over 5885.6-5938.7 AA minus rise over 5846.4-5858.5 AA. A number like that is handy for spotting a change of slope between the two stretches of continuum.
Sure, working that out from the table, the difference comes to 1.2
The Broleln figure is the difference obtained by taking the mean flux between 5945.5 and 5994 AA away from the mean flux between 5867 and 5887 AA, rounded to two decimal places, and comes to -0.33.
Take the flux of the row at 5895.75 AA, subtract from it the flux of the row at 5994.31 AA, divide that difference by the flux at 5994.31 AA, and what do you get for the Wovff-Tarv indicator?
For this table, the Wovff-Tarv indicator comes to -0.20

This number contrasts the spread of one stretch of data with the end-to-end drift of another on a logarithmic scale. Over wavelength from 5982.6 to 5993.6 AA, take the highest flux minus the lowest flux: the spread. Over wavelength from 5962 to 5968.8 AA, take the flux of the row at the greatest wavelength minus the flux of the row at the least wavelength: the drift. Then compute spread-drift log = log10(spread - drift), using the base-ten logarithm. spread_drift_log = -0.48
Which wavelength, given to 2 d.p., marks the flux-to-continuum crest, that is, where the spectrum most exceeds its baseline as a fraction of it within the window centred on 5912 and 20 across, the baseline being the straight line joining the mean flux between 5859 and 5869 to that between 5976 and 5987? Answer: 5920.24 AA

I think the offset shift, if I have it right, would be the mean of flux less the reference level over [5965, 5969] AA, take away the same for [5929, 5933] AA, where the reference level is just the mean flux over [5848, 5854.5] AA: 0.43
